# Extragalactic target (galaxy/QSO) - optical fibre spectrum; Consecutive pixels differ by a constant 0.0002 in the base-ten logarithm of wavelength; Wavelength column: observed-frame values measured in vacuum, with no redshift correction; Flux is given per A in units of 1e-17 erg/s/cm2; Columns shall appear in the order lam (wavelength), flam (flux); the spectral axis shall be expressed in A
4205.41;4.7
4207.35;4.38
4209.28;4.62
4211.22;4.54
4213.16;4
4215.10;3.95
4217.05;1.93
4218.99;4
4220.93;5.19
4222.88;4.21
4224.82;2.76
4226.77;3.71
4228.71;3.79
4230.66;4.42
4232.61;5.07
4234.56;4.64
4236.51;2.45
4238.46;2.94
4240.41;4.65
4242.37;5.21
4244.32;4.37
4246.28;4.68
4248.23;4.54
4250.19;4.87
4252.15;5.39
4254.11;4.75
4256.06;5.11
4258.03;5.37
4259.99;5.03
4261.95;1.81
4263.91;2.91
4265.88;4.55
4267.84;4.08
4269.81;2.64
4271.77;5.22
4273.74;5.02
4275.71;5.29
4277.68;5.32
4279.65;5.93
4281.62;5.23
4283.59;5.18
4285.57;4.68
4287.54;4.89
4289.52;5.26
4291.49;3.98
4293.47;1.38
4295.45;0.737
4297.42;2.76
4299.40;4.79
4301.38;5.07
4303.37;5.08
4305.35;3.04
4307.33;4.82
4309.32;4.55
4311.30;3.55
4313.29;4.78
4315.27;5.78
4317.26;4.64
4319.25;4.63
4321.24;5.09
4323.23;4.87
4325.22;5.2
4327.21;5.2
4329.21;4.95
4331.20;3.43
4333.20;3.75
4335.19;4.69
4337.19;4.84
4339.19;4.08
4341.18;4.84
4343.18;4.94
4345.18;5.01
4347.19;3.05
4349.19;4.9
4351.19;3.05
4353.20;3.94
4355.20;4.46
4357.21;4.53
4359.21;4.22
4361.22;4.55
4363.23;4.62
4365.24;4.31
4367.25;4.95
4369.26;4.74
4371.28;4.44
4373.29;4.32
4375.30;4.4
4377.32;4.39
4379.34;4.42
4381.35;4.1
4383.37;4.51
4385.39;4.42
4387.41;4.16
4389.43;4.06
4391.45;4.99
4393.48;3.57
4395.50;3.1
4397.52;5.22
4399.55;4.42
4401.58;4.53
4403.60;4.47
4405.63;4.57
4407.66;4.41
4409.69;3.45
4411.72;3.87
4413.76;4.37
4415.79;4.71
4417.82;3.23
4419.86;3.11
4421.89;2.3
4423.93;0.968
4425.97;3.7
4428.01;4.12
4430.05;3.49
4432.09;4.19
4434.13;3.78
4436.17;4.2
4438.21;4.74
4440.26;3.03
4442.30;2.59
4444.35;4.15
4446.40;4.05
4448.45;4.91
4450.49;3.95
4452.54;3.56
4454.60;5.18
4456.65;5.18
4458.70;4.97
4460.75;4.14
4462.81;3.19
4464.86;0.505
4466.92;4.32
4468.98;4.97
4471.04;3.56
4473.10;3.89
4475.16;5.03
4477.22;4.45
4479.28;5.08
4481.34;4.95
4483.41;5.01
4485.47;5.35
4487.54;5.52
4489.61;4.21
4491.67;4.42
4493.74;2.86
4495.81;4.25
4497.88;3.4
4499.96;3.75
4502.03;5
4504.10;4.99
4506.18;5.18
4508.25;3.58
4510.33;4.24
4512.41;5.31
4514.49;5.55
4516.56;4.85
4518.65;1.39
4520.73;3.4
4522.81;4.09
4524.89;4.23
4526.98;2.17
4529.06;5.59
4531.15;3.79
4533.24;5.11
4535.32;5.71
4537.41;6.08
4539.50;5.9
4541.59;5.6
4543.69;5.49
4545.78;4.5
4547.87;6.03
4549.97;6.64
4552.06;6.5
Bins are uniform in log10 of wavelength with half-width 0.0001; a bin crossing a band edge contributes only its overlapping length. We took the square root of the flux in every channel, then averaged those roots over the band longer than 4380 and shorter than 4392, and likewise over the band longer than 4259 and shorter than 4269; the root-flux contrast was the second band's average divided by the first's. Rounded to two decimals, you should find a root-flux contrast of 0.90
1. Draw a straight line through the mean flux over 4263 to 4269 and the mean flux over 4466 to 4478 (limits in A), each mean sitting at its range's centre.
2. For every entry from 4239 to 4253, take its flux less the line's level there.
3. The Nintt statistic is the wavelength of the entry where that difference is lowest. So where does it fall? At 4244.32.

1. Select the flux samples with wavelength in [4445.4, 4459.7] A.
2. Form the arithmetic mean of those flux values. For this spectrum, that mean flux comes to 4.54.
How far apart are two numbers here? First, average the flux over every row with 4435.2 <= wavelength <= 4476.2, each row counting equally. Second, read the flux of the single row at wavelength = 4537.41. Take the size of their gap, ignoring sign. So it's 2.1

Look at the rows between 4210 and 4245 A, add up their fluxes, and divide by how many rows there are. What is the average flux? 3.99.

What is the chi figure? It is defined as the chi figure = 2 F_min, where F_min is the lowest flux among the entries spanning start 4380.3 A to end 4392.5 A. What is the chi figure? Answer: 8.1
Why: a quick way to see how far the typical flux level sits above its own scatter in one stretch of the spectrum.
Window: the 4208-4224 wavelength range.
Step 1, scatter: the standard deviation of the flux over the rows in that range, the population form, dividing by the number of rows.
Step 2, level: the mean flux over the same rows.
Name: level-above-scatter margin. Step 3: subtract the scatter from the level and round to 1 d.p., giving 3.2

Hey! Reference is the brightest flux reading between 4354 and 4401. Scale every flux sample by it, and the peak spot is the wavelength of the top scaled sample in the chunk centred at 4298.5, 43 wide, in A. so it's 4279.65 A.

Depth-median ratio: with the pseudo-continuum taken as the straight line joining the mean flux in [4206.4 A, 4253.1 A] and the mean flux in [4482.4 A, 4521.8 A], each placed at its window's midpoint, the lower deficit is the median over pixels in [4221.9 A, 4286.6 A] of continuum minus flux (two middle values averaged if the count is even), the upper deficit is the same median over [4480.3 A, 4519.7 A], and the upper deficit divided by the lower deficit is 1.1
